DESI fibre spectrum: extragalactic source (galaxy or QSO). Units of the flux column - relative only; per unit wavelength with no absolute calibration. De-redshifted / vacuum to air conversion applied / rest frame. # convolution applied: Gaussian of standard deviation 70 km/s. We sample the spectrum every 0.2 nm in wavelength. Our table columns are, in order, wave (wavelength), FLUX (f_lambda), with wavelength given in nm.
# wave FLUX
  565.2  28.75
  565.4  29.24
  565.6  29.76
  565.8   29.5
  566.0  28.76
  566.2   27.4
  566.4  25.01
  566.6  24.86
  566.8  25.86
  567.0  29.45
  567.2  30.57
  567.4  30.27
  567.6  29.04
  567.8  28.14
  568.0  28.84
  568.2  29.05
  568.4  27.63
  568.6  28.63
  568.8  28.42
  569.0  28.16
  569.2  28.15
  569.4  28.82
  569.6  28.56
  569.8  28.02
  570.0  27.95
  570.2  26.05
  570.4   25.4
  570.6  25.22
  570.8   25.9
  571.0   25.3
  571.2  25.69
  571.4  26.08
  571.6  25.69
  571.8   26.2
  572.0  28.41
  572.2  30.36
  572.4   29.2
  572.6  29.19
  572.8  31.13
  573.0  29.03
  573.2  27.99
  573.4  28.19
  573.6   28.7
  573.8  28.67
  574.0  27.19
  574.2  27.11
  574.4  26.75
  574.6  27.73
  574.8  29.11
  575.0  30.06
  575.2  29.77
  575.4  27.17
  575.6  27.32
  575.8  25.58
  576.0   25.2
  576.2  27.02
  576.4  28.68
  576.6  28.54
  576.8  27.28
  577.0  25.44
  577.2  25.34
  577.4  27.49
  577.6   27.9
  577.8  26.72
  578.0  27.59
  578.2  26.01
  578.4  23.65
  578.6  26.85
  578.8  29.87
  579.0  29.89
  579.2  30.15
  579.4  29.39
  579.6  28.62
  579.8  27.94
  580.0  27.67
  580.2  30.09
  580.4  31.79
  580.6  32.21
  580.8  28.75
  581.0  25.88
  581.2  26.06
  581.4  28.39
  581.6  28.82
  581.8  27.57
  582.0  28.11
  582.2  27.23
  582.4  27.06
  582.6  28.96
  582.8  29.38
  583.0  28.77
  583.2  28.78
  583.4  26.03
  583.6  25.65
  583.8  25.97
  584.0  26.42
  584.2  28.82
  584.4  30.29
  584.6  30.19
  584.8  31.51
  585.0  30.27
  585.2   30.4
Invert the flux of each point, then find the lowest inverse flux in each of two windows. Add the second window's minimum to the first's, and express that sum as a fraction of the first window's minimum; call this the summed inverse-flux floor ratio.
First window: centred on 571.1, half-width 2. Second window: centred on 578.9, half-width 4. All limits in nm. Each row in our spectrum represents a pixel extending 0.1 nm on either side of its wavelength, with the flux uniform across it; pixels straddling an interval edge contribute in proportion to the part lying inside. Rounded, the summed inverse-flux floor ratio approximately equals 1.97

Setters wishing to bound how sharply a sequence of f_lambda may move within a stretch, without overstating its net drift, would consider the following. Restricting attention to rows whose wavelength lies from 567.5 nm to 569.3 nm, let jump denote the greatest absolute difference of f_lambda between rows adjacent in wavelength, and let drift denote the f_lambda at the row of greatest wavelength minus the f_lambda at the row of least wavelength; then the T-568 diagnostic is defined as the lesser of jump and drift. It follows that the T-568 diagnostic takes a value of -1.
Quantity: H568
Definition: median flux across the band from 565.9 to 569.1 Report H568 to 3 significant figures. 28.5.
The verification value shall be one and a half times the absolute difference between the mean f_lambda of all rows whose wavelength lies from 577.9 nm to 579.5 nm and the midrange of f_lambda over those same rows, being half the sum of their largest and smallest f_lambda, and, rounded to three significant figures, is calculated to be 1.54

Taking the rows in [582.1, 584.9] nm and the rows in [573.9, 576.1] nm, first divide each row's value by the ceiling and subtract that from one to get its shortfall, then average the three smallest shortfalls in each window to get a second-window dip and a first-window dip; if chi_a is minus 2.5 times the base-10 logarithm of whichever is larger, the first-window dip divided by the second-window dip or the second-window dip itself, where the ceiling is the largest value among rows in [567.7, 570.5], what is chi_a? 1.1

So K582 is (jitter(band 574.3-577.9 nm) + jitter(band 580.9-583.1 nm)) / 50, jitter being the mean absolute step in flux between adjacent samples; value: 0.0398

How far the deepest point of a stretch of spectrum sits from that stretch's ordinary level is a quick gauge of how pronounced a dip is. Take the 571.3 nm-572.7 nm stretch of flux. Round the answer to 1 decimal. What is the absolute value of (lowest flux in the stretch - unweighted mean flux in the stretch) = 2.2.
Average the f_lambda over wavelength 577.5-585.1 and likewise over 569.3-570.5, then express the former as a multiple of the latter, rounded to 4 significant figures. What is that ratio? 1.030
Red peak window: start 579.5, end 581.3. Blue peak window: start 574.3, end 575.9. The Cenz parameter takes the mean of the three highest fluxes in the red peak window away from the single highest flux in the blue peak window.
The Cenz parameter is -1.3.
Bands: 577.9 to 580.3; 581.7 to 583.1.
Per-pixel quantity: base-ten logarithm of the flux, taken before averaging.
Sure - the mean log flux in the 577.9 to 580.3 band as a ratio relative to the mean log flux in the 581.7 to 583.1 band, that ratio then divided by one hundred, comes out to 0.0100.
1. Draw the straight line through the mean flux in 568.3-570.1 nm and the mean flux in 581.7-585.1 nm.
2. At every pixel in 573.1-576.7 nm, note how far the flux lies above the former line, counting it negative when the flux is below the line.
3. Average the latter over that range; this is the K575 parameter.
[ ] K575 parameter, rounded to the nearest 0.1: -0.5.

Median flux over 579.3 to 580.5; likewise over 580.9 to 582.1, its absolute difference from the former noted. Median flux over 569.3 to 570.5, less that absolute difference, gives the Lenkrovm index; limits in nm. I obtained 26.8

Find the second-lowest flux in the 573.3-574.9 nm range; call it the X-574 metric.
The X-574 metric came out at 27.11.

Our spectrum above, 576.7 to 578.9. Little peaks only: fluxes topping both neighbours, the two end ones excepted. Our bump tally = 2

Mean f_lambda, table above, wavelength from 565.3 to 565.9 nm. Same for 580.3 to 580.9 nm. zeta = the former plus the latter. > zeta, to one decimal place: 60.4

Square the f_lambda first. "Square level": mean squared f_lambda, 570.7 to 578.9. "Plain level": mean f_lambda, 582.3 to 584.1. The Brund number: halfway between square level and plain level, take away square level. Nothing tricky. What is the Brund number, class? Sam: -365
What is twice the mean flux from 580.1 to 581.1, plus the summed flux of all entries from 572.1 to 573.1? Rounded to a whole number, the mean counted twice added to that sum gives 208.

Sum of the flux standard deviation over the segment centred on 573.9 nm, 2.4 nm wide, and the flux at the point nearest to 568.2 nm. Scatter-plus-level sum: 30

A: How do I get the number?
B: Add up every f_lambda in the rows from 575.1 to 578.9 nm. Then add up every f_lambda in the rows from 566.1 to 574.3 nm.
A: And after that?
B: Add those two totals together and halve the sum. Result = 826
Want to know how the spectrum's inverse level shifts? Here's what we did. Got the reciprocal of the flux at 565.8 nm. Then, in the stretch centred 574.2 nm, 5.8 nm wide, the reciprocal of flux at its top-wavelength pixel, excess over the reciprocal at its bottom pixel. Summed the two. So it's 0.0349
